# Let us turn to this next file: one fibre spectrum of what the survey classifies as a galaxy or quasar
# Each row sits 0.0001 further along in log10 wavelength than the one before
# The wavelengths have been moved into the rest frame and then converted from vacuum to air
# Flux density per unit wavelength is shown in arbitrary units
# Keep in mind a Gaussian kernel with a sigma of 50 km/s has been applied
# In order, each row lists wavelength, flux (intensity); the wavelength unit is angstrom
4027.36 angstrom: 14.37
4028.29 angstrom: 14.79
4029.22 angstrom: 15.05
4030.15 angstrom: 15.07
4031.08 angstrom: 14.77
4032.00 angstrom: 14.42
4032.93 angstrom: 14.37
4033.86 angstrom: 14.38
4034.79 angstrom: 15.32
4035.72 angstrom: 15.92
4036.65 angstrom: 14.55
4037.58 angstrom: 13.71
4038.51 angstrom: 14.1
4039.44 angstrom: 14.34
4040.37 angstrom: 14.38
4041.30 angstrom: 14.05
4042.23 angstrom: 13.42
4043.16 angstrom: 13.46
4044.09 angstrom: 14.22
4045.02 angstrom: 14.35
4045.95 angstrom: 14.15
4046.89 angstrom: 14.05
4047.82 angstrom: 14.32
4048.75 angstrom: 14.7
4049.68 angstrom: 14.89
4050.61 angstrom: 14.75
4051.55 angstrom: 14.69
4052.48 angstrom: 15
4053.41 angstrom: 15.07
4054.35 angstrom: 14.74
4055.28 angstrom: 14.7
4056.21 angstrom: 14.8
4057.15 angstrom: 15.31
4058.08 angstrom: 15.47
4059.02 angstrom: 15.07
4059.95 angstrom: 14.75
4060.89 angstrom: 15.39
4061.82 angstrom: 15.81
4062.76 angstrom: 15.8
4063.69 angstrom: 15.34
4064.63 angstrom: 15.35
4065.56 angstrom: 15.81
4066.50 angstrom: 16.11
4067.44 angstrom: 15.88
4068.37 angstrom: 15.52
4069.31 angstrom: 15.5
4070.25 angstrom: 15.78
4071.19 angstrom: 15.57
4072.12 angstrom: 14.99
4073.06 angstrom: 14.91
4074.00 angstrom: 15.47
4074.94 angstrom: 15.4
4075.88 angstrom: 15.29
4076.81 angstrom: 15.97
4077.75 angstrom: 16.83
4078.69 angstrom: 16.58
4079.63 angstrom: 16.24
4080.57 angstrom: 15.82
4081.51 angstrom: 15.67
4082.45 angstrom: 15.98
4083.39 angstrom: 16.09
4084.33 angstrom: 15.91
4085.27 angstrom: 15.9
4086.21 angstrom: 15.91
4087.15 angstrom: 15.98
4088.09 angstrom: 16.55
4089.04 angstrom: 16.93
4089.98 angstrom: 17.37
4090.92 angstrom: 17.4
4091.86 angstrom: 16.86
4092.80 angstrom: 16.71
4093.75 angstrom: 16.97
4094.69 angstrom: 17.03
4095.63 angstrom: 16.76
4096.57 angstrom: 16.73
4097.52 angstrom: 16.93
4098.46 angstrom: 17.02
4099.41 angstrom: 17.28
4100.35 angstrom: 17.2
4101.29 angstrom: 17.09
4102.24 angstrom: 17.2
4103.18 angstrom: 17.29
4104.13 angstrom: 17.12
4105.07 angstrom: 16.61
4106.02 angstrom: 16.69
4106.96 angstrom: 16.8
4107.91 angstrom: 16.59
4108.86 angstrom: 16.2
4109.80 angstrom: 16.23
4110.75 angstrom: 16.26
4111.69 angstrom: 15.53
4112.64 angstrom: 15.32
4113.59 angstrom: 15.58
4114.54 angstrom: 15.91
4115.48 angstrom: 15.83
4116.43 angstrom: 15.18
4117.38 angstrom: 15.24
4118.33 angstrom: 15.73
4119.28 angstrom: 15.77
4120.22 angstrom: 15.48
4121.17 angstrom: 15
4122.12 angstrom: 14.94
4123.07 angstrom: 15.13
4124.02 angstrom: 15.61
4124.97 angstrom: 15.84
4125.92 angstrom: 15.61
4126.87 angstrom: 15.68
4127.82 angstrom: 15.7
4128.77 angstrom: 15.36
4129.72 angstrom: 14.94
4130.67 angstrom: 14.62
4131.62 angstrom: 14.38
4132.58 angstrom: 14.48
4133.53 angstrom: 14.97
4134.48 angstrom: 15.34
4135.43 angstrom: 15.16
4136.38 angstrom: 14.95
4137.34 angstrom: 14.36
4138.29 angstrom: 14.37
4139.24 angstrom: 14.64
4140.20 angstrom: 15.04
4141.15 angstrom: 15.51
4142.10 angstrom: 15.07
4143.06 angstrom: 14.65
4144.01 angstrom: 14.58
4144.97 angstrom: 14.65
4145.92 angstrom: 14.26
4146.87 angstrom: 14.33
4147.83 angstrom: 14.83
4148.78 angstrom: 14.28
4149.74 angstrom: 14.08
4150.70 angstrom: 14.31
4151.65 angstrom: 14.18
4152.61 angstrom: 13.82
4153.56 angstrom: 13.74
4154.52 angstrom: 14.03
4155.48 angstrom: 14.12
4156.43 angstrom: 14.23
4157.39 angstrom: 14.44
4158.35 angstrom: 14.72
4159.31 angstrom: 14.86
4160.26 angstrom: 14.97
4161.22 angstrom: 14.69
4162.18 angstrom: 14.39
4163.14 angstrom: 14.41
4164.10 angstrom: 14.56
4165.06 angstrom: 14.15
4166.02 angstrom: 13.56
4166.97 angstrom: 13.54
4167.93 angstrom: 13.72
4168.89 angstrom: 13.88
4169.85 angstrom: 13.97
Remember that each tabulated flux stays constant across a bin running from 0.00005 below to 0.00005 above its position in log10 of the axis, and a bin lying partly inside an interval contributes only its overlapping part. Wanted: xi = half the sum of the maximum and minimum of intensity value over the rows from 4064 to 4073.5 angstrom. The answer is 15.5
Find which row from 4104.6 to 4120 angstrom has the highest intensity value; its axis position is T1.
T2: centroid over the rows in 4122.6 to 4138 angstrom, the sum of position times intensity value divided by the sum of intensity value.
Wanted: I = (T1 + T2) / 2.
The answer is 4118.5 angstrom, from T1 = 4106.96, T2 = 4130.1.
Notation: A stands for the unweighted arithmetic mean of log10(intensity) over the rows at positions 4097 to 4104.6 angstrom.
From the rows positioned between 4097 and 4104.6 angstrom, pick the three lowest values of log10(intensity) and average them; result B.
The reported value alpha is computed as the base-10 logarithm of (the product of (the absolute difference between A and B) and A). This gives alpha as -2.40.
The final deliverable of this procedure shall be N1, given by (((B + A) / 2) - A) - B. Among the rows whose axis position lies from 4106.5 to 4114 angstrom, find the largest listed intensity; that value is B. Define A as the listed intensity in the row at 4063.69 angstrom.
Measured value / -16.07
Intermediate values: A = 15.34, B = 16.8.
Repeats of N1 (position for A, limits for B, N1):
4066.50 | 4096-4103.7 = -16.70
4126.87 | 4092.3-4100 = -16.48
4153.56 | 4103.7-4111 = -15.43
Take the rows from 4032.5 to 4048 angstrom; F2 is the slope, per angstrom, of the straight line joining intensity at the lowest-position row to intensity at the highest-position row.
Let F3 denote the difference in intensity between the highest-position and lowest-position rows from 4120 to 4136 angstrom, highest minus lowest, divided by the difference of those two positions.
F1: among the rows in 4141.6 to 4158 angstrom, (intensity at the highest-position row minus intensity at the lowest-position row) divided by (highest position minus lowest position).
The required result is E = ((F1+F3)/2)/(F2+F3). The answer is 1.3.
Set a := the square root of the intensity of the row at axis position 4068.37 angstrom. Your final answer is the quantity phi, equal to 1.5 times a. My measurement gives 5.9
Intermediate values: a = 3.94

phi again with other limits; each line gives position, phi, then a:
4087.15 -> 6.0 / 4.00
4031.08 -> 5.8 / 3.84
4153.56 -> 5.6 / 3.71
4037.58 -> 5.6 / 3.70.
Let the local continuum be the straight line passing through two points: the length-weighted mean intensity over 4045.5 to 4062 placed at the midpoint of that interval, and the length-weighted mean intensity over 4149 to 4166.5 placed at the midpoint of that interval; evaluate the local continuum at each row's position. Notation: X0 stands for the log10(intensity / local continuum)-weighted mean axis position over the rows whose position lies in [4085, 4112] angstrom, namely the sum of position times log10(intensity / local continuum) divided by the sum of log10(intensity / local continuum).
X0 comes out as 4098.5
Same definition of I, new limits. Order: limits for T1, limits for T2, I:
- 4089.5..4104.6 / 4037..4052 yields 4067.8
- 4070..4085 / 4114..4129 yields 4099.7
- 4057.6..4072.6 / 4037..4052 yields 4055.6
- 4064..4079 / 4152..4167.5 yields 4118.8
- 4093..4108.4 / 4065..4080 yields 4087.9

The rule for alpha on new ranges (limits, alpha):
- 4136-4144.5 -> -1.91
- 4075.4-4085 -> -1.84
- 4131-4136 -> -2.06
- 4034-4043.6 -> -1.55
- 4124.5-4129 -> -2.53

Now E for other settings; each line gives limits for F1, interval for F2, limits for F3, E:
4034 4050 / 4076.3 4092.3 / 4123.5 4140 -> 10.1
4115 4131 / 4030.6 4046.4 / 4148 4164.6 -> 1.3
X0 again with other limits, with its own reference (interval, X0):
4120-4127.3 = 4124.0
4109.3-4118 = 4113.1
